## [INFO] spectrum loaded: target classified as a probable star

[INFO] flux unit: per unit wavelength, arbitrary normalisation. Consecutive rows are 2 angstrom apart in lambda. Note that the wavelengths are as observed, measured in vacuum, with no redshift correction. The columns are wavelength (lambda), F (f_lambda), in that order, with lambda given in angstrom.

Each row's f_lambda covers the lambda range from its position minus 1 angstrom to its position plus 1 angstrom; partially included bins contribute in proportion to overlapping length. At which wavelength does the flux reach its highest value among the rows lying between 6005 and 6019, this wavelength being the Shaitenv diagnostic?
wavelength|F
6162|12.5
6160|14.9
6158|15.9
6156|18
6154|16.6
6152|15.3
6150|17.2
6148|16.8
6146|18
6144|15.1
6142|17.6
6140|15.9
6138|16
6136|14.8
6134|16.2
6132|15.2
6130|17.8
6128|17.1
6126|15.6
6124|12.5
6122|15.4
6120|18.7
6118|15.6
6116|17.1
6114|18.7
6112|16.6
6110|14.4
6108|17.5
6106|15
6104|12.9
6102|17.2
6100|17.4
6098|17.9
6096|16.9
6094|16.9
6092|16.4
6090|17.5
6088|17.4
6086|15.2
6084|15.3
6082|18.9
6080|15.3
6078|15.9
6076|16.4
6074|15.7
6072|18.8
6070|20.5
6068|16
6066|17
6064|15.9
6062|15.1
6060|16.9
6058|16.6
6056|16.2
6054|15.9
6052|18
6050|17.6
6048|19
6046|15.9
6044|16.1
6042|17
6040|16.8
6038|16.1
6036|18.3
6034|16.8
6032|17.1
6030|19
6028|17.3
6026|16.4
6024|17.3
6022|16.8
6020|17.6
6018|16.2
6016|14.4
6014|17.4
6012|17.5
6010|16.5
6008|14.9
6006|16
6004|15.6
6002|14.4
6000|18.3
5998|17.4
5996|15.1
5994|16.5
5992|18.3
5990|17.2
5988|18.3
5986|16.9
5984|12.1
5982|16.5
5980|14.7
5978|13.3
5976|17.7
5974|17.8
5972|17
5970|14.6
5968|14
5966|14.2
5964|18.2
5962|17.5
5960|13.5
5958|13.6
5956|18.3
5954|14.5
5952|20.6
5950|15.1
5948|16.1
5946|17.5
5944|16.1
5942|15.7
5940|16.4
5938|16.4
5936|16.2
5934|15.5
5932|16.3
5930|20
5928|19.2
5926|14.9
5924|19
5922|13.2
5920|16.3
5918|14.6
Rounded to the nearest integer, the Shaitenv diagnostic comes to 6012 angstrom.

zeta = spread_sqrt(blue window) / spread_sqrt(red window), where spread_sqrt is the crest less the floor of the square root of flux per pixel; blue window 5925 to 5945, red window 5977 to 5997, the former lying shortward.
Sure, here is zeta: 0.77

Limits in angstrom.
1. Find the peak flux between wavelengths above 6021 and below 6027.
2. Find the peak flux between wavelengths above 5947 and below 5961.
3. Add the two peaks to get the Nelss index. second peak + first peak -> 37.9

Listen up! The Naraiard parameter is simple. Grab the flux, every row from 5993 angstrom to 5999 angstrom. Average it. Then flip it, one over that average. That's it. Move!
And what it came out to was 0.0612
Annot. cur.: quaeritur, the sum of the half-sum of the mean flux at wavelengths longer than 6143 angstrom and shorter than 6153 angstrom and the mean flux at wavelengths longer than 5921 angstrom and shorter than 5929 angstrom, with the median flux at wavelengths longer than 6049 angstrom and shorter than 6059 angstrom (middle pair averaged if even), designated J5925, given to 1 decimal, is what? 33.1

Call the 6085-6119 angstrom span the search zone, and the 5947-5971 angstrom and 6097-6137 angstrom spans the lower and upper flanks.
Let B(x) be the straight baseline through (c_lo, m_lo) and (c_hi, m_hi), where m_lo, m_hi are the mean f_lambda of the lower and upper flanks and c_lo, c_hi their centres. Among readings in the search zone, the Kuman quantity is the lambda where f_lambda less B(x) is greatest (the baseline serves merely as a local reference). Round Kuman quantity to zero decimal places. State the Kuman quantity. 6114 angstrom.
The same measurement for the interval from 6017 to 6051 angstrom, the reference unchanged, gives 6030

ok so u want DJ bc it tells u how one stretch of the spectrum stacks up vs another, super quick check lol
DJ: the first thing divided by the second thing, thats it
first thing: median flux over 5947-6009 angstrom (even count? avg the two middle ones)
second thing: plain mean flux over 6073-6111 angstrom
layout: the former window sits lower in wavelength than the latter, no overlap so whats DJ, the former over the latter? 0.99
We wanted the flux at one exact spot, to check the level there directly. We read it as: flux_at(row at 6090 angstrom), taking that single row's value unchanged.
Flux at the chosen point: 17.5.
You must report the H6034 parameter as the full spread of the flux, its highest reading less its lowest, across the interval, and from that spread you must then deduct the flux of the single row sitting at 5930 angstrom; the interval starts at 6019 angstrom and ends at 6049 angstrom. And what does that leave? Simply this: -16.9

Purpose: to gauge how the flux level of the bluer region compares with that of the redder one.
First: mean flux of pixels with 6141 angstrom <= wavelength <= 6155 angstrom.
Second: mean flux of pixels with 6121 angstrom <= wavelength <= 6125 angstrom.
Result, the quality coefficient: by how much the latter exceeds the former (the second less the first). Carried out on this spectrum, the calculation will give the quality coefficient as -2.7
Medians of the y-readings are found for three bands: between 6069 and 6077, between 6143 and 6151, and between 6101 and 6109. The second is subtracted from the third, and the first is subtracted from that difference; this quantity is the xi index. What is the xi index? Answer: -18.5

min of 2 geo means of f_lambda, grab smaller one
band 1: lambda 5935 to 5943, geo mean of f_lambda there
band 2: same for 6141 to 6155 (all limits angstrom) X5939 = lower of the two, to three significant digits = 16.2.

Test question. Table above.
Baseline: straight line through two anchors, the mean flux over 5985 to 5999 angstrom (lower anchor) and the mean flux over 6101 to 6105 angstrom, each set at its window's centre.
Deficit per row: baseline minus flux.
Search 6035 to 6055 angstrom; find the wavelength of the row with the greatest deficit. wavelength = 6046 angstrom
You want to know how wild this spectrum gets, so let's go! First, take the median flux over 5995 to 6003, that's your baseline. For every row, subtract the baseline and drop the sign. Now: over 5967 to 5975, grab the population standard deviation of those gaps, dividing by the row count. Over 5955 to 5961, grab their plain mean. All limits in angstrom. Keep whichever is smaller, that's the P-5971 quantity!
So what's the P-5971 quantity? 0.53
